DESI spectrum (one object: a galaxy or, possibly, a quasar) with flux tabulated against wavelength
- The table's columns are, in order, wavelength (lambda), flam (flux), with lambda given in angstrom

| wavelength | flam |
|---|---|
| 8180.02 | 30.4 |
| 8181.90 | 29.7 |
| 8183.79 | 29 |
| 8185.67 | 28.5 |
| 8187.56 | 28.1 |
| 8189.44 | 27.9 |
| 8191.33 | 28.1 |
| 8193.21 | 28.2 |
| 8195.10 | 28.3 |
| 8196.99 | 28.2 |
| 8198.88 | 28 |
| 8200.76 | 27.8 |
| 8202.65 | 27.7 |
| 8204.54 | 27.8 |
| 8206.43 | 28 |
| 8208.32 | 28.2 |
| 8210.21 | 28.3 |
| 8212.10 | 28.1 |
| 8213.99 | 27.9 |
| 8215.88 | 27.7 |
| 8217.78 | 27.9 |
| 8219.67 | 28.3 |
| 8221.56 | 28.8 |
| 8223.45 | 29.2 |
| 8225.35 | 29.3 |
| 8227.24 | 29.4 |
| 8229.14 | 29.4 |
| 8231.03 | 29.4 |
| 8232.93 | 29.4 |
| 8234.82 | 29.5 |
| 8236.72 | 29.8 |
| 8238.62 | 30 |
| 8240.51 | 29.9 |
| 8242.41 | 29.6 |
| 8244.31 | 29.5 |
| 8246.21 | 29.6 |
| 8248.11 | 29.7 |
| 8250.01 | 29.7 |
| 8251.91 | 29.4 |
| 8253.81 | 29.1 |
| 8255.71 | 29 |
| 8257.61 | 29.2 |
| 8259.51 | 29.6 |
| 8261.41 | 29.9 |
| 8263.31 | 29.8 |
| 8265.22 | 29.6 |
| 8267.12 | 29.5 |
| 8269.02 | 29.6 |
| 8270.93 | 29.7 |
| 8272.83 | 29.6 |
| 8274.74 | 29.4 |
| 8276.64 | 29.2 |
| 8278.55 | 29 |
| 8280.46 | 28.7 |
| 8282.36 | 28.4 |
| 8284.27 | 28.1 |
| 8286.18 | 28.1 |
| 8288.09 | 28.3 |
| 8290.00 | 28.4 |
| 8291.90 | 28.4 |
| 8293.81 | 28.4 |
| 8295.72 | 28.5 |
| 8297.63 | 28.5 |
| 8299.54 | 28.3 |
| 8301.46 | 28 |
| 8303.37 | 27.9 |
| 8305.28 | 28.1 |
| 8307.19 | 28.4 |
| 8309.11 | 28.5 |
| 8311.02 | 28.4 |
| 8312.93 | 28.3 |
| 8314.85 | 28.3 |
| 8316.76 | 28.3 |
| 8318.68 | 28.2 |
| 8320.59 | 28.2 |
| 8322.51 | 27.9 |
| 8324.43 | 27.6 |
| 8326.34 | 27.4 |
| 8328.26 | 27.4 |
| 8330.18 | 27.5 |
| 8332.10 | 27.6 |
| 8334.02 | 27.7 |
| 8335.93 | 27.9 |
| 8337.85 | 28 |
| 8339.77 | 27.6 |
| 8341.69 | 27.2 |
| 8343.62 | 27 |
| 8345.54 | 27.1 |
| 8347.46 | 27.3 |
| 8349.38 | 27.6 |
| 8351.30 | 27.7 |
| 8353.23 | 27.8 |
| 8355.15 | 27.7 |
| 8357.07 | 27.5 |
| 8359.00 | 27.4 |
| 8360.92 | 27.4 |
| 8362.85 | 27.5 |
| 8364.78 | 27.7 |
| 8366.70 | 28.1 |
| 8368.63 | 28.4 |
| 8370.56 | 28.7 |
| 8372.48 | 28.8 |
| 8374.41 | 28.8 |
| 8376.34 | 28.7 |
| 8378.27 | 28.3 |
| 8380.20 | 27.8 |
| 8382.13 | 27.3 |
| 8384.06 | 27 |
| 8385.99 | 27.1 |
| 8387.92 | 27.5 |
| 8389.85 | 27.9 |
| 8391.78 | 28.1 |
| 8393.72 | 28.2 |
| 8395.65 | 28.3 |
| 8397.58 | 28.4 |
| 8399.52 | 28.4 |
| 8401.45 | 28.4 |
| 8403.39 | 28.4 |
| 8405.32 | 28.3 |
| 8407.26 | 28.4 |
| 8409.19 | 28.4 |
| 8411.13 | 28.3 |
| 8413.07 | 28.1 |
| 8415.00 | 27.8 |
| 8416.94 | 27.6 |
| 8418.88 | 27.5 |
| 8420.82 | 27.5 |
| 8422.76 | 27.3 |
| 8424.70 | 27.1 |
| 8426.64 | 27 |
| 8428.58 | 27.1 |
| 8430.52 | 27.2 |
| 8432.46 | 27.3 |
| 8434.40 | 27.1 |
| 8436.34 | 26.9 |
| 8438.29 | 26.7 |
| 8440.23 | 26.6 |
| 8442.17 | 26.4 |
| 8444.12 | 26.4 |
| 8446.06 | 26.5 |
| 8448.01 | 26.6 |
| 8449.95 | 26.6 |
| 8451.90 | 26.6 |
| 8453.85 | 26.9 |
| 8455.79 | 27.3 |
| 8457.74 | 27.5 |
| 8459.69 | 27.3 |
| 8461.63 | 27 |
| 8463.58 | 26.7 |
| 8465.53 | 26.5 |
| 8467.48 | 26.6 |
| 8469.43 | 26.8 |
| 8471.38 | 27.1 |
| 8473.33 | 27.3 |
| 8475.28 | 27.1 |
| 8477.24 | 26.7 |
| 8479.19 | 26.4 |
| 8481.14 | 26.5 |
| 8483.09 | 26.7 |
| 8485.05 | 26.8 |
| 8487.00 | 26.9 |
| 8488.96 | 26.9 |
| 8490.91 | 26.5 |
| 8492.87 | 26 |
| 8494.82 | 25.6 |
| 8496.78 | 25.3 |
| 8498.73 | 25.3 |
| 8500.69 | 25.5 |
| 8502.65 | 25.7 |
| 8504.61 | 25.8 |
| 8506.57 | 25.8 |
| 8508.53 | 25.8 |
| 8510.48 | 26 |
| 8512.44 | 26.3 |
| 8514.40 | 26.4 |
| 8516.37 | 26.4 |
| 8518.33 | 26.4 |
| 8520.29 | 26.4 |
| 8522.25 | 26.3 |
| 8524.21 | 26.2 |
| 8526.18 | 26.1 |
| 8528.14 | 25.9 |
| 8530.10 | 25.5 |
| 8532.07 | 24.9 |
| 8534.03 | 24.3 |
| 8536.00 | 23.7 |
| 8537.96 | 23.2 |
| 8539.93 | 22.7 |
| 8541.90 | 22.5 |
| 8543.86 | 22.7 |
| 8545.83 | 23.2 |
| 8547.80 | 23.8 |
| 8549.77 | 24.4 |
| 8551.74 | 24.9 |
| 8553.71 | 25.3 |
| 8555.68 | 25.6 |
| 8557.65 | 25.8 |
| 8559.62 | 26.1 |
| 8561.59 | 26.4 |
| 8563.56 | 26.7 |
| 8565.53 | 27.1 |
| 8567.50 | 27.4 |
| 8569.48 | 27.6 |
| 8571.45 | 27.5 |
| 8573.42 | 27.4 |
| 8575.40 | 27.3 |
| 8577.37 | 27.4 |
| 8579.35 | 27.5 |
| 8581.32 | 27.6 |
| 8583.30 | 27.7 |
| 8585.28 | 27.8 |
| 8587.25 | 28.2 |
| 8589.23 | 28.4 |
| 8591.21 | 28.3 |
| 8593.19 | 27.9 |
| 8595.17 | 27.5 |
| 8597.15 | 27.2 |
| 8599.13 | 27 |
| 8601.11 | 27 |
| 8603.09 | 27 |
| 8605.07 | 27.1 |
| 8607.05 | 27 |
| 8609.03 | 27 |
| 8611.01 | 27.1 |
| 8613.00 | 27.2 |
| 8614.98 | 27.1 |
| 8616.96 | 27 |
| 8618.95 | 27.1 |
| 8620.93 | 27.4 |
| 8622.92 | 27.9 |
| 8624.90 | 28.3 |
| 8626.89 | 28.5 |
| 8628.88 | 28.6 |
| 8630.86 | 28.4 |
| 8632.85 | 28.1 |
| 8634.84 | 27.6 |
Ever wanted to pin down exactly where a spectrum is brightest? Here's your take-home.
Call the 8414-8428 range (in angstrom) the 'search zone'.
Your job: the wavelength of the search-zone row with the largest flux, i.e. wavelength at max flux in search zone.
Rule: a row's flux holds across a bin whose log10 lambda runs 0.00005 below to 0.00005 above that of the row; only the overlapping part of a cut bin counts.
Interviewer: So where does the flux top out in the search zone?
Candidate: 8415.00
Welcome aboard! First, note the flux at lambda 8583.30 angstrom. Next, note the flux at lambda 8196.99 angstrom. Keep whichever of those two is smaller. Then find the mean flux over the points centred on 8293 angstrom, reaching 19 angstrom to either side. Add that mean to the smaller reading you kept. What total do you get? 56.1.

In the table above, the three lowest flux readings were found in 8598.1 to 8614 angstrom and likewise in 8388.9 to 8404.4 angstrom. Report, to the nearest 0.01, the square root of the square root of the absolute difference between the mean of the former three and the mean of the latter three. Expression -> 1.02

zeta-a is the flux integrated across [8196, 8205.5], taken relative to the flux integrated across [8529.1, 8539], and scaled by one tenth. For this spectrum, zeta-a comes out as 0.110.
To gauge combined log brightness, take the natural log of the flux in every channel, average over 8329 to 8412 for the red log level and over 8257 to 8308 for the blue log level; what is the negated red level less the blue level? -6.69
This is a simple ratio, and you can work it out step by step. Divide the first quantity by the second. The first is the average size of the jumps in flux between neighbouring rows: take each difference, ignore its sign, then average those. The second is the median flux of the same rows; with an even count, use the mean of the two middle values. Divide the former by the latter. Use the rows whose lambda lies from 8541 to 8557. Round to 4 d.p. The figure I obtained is 0.0184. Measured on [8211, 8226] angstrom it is 0.0101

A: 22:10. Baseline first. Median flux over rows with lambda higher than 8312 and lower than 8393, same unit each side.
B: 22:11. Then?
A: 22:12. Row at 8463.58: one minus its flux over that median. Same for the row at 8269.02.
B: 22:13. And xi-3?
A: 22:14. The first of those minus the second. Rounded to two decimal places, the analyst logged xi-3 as 0.10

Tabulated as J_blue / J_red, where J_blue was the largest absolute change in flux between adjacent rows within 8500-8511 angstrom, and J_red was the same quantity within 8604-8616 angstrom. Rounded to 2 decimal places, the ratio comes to 2.00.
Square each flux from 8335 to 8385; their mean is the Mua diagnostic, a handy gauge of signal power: 772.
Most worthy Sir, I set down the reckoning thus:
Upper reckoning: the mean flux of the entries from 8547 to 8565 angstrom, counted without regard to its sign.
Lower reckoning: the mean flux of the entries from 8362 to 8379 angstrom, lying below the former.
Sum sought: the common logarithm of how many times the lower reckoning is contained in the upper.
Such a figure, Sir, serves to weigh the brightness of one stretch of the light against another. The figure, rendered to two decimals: -0.05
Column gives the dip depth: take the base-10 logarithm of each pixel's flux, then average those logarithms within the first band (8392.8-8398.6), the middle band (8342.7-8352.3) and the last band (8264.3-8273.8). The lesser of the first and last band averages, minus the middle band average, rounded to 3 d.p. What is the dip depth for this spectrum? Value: 0.015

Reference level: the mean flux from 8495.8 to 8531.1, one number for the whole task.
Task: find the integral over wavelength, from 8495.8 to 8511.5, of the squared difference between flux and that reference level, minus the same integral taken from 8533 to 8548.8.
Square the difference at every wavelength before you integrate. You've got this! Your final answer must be -117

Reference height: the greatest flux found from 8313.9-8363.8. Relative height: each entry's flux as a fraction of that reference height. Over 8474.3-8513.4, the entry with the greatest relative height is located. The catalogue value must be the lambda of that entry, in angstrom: 8475.28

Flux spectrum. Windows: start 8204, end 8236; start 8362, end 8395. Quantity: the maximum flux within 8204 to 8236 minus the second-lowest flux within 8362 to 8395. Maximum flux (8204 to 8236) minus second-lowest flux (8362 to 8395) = 2.4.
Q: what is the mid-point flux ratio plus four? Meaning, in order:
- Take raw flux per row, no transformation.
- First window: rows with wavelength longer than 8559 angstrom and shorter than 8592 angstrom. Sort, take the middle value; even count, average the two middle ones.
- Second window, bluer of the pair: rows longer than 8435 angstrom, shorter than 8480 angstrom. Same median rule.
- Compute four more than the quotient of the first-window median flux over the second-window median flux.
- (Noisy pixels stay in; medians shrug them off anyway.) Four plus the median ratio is 5.03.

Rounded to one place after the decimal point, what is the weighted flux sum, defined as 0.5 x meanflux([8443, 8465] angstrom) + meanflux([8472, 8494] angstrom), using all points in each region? 40.1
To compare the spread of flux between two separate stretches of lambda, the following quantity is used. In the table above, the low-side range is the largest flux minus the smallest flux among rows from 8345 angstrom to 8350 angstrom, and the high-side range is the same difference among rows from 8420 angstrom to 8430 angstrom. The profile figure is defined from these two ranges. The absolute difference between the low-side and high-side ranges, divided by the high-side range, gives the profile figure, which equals 0.0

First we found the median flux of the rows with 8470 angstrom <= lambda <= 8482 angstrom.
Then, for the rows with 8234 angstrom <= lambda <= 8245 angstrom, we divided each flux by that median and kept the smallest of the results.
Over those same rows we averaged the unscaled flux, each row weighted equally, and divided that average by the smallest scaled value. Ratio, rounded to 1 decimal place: 27.1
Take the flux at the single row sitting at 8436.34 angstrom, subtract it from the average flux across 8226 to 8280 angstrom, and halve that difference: 1.3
